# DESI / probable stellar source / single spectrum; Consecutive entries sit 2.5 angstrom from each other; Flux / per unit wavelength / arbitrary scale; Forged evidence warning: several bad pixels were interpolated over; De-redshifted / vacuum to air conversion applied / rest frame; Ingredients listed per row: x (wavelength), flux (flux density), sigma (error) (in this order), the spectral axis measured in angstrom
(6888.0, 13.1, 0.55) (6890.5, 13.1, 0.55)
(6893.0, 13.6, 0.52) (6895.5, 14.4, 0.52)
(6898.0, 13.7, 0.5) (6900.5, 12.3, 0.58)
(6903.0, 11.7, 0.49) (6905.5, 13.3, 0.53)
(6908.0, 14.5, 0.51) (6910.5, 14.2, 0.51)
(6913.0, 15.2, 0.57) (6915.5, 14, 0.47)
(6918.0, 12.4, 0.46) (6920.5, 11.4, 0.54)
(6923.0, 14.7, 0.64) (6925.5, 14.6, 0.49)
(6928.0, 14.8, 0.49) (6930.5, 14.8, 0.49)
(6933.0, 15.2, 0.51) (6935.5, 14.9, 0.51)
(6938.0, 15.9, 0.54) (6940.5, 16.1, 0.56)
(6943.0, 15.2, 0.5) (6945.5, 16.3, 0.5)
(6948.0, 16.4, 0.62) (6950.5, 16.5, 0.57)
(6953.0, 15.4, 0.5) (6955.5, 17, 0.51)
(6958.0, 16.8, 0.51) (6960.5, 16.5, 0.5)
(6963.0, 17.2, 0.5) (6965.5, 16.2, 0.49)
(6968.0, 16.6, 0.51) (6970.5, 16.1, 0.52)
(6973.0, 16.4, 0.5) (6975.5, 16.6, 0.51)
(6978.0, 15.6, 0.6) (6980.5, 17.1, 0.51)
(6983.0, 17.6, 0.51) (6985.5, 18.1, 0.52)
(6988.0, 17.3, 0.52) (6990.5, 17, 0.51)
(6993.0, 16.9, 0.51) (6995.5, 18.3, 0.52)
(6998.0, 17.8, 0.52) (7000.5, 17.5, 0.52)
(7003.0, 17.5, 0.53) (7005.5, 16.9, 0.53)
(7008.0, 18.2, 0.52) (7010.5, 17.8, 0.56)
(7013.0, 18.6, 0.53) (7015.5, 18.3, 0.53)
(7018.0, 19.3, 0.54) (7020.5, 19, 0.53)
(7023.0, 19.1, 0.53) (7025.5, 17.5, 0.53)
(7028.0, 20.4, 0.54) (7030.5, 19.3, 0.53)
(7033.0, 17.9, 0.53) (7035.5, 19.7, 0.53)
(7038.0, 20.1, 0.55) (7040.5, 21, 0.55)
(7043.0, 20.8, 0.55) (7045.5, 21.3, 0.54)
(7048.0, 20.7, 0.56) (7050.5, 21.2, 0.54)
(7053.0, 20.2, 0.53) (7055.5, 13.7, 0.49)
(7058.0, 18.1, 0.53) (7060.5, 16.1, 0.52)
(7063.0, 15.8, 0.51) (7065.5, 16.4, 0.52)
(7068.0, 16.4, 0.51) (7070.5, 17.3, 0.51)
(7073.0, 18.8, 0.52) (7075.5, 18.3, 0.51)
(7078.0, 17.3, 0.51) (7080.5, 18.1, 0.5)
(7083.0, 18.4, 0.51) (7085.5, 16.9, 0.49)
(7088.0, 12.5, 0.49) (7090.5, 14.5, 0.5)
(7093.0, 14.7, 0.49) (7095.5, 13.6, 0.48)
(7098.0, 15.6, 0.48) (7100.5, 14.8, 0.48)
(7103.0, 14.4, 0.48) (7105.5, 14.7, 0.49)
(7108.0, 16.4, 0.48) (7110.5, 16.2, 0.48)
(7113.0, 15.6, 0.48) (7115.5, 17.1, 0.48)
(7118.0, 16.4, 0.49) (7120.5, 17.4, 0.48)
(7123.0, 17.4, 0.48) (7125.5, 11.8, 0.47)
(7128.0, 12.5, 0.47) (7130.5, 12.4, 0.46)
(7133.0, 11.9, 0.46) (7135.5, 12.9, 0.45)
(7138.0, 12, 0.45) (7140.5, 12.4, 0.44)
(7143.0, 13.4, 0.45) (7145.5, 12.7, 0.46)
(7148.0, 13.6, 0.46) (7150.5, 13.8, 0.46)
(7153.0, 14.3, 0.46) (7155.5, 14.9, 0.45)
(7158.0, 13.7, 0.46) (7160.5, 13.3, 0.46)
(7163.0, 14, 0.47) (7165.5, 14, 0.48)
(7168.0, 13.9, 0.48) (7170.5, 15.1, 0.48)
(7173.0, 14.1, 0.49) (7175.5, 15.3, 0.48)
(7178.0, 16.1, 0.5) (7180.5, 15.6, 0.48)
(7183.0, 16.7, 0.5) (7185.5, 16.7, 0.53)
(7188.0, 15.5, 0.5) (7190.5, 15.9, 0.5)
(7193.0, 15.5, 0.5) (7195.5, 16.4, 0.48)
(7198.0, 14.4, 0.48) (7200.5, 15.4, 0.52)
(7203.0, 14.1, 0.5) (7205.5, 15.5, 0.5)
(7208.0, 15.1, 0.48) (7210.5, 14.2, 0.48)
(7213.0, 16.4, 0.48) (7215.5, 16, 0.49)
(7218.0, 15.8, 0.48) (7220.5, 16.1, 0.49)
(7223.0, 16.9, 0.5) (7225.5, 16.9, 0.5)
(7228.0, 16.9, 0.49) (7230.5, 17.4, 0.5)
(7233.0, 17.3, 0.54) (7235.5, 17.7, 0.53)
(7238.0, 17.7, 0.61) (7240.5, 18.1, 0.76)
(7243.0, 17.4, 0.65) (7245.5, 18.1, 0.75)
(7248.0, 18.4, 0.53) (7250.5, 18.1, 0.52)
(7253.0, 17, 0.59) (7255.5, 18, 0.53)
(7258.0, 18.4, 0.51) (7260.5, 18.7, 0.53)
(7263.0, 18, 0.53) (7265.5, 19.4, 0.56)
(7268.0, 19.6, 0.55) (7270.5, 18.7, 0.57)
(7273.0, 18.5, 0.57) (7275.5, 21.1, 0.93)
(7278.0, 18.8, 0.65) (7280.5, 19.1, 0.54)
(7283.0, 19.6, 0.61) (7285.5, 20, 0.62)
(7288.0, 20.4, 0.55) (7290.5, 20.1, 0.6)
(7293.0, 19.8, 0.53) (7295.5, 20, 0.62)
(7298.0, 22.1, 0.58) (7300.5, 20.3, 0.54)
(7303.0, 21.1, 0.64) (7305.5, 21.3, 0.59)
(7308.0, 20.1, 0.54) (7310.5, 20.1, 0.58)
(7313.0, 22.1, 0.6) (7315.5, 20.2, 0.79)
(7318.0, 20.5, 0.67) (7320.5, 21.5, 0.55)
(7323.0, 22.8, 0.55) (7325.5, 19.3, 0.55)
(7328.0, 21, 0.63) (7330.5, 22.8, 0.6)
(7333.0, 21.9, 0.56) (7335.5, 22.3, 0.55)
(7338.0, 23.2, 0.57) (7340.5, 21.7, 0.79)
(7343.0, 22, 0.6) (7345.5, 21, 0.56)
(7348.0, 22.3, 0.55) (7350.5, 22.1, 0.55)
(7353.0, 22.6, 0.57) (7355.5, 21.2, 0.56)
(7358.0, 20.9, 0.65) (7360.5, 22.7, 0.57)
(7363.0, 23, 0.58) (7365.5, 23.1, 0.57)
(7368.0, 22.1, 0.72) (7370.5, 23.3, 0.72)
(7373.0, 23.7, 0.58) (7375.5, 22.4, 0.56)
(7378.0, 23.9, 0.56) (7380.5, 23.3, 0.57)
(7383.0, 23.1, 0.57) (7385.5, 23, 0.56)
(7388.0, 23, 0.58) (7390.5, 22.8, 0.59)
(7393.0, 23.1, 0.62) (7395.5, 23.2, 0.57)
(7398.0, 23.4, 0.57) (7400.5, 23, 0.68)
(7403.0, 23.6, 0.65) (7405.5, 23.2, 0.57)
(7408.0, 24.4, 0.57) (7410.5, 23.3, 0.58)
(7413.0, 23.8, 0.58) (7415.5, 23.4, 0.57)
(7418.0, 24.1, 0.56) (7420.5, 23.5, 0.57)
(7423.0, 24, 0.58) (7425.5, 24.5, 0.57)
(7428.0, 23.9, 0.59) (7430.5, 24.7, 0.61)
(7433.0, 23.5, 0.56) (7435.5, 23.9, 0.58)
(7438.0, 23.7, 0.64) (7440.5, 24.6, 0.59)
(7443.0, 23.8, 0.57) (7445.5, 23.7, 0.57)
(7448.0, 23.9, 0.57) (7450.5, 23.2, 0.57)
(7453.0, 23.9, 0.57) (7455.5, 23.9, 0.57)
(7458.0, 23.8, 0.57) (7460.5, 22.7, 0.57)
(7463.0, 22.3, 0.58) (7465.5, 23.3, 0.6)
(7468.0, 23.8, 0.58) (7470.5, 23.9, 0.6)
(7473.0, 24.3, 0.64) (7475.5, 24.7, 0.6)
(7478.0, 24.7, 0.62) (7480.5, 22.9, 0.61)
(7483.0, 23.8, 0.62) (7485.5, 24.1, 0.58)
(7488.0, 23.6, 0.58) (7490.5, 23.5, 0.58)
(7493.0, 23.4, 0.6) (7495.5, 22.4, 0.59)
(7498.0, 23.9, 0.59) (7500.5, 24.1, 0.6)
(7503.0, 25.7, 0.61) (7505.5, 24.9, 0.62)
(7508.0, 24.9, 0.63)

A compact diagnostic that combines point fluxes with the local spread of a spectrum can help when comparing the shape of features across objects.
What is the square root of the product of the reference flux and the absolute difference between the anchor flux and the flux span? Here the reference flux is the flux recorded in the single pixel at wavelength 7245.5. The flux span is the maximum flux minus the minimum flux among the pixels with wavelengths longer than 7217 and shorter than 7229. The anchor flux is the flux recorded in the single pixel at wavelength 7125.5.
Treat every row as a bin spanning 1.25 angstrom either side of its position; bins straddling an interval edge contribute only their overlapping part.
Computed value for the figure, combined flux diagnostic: 13.9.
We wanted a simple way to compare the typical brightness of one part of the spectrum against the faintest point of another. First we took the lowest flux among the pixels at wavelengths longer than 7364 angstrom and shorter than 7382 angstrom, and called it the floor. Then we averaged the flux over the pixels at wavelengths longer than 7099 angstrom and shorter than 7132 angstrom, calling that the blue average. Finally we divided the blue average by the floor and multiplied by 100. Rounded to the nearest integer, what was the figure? 69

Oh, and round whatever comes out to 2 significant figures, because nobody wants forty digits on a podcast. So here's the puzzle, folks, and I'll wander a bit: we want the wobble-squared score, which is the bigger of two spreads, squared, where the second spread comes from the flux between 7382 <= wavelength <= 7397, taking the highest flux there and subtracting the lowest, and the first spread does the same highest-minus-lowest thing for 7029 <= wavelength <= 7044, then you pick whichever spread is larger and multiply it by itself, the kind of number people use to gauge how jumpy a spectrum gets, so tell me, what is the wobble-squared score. 9.6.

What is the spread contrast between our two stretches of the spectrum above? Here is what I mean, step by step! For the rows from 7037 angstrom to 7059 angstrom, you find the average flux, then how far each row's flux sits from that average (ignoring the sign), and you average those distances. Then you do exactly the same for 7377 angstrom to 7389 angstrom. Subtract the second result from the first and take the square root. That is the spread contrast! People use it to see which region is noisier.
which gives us 1.2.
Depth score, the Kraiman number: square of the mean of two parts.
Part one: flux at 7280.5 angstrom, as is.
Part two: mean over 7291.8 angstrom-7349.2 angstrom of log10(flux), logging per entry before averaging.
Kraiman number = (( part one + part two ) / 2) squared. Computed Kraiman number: 104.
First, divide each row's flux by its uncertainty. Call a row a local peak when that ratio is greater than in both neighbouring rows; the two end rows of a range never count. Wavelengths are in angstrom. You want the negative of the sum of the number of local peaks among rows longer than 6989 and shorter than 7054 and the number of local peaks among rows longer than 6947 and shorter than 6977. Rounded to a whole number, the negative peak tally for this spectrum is -12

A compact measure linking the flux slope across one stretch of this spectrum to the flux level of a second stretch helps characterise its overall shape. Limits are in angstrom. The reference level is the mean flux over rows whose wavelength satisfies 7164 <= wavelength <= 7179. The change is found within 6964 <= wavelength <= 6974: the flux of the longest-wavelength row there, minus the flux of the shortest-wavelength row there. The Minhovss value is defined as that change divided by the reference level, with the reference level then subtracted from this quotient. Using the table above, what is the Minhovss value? -15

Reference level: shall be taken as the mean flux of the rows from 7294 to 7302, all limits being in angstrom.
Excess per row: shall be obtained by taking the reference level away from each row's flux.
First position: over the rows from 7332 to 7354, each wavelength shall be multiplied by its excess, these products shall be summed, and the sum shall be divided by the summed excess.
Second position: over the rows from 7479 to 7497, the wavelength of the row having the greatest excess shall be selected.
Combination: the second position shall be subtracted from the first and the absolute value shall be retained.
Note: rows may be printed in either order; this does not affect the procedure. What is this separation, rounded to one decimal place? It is 142.6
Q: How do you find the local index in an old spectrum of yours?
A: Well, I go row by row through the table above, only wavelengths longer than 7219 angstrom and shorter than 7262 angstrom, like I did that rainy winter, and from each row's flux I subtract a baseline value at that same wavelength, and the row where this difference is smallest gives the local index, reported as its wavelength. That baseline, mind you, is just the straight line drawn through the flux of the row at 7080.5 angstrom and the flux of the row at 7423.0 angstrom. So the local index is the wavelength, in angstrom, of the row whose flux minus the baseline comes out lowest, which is 7220.5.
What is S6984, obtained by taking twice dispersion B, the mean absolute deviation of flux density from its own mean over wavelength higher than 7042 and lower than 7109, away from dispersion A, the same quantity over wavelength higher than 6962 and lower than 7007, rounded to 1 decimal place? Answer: -3.5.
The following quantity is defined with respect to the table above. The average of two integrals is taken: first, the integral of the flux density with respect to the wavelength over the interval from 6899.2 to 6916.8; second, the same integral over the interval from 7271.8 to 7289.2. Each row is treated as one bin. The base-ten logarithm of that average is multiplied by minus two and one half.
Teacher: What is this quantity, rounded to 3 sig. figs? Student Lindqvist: -6.16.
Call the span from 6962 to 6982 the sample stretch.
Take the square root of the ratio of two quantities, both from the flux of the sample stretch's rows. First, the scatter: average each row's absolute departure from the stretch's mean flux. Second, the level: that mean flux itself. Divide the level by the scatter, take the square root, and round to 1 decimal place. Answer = 6.4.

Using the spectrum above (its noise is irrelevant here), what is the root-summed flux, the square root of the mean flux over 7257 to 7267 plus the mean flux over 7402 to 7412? 6.5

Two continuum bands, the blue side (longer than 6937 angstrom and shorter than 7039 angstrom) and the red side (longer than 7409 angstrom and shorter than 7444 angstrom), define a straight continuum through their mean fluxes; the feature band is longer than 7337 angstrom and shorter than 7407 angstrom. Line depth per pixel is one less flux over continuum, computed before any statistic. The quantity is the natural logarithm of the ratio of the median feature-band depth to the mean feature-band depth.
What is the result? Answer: -0.25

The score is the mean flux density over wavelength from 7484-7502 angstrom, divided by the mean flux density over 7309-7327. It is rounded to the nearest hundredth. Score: 1.13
